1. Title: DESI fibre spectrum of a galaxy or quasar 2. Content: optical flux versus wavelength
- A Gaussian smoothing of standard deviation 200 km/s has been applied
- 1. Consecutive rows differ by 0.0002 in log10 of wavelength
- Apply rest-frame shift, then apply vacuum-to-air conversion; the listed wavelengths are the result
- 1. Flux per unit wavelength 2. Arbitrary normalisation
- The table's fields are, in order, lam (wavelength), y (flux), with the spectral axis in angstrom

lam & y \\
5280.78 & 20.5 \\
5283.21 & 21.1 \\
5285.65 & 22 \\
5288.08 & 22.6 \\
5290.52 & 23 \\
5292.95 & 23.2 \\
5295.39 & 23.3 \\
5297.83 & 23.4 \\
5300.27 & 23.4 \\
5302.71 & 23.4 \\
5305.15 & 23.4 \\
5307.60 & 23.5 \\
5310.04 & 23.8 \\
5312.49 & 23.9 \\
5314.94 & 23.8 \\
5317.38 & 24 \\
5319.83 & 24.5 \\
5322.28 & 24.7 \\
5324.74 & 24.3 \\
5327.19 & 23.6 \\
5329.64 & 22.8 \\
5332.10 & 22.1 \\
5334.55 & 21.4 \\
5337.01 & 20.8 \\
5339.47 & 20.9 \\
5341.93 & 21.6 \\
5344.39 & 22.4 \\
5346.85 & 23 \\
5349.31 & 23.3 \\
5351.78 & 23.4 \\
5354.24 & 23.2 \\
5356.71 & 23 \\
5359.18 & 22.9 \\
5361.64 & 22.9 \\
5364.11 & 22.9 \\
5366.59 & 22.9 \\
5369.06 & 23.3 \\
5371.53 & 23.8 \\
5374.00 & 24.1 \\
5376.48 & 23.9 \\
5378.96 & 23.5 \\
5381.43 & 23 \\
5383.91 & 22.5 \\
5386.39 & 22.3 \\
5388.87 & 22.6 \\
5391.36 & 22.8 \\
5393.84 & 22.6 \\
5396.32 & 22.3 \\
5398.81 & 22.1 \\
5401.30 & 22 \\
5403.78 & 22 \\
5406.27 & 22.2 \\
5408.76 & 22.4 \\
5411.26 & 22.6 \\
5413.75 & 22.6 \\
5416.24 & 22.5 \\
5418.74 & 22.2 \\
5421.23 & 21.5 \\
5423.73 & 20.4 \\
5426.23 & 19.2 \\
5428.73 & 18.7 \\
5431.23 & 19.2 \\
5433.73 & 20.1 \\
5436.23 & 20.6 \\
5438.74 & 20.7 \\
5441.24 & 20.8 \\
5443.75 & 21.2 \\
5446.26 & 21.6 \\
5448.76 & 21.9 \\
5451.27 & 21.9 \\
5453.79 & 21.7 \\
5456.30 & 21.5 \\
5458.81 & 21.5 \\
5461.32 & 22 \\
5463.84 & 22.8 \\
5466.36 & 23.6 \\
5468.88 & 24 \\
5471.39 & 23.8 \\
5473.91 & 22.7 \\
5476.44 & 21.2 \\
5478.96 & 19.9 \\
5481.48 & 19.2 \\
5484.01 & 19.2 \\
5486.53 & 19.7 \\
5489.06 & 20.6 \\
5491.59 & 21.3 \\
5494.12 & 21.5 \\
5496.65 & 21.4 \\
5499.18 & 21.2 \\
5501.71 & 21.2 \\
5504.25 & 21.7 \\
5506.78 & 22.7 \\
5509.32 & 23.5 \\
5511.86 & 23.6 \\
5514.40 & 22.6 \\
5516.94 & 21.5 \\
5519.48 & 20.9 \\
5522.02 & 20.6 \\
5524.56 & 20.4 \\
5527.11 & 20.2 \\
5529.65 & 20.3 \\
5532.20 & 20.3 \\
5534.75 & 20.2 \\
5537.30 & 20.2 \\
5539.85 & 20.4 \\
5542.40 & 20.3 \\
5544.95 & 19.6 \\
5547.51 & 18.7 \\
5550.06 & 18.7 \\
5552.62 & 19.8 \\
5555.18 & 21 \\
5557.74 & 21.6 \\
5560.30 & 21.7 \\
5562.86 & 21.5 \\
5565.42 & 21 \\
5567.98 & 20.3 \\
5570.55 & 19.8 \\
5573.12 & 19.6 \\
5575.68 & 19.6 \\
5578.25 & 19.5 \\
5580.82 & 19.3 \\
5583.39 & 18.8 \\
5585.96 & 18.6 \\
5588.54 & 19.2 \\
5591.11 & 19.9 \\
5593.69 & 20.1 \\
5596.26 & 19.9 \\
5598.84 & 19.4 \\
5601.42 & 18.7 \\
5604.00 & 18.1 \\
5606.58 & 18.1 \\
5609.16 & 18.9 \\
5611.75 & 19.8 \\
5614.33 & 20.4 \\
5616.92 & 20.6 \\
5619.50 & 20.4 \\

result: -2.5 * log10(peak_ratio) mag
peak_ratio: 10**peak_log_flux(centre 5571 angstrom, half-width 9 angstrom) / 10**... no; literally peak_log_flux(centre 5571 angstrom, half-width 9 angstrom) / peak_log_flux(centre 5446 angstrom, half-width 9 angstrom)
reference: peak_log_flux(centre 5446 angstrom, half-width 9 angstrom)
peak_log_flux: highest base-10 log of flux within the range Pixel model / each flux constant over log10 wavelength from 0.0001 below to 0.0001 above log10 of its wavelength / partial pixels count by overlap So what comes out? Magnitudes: 0.007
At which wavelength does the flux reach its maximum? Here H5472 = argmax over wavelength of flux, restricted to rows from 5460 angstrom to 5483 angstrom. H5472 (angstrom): 5468.88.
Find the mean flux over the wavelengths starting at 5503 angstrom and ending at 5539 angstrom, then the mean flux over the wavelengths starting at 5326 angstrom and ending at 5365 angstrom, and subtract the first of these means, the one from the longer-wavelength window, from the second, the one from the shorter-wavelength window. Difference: 1.2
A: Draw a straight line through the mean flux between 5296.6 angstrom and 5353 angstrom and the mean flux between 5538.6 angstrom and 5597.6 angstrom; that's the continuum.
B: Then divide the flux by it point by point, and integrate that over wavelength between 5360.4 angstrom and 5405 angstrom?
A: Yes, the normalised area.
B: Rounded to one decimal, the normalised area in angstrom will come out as 45.6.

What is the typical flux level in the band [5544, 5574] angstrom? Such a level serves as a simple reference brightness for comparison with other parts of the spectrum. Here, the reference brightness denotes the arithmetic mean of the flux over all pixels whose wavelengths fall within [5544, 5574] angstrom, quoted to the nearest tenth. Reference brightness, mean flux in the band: 20.3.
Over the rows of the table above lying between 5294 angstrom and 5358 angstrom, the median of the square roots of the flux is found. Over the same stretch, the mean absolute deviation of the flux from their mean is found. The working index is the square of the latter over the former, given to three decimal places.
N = 0.122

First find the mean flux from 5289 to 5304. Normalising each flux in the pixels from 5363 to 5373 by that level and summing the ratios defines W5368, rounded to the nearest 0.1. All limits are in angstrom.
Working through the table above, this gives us 4.0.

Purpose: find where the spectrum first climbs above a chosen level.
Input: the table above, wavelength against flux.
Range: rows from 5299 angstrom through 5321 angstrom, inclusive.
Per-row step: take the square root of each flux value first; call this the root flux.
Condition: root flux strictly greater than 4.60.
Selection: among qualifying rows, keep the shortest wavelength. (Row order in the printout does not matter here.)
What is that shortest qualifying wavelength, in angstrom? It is 5300.27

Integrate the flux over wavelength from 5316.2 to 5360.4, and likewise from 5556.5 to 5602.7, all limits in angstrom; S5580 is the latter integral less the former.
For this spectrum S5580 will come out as -91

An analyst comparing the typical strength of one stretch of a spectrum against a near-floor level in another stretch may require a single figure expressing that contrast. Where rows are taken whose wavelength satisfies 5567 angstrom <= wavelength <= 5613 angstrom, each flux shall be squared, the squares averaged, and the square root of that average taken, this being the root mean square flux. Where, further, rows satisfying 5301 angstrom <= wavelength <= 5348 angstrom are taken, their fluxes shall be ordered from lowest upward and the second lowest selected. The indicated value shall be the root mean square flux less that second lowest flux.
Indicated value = -1.58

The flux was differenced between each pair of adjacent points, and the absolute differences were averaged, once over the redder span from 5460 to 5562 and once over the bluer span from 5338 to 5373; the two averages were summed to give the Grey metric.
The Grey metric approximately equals 0.82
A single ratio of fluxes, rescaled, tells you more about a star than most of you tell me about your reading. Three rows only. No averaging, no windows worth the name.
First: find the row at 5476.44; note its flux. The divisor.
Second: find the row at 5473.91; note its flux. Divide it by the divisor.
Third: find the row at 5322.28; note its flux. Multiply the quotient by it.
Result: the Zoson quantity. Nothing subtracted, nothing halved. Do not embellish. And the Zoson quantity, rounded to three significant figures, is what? 26.4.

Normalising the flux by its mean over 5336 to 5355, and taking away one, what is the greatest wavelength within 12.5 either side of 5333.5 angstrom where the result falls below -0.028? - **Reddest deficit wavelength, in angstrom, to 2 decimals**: 5341.93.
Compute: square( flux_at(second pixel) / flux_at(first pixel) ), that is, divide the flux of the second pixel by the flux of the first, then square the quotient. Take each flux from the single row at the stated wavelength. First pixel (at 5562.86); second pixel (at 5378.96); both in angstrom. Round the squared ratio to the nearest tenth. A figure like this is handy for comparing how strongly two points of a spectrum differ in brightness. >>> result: 1.2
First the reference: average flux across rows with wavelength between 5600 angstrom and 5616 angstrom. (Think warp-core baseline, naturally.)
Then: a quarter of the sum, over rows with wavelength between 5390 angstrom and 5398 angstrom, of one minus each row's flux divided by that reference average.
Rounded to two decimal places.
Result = -0.14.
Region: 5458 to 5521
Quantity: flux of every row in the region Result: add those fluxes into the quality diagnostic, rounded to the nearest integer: 543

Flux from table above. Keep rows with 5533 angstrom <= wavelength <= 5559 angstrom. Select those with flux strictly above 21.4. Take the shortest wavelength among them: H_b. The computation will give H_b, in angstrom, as 5557.74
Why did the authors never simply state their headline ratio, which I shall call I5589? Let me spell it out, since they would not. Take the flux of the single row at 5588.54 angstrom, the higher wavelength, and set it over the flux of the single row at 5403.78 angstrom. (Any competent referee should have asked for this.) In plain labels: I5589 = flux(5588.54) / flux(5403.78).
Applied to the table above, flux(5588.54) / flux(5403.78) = 0.87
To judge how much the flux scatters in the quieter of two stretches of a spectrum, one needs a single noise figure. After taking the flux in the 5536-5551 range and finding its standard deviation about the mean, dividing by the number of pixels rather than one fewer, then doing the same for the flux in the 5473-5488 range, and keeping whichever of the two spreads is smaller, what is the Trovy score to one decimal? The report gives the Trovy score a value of 0.7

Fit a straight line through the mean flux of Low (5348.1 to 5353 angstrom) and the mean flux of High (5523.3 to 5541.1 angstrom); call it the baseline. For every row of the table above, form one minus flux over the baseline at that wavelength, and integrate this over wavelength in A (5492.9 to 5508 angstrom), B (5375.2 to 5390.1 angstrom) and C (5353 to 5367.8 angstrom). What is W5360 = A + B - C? -0.82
